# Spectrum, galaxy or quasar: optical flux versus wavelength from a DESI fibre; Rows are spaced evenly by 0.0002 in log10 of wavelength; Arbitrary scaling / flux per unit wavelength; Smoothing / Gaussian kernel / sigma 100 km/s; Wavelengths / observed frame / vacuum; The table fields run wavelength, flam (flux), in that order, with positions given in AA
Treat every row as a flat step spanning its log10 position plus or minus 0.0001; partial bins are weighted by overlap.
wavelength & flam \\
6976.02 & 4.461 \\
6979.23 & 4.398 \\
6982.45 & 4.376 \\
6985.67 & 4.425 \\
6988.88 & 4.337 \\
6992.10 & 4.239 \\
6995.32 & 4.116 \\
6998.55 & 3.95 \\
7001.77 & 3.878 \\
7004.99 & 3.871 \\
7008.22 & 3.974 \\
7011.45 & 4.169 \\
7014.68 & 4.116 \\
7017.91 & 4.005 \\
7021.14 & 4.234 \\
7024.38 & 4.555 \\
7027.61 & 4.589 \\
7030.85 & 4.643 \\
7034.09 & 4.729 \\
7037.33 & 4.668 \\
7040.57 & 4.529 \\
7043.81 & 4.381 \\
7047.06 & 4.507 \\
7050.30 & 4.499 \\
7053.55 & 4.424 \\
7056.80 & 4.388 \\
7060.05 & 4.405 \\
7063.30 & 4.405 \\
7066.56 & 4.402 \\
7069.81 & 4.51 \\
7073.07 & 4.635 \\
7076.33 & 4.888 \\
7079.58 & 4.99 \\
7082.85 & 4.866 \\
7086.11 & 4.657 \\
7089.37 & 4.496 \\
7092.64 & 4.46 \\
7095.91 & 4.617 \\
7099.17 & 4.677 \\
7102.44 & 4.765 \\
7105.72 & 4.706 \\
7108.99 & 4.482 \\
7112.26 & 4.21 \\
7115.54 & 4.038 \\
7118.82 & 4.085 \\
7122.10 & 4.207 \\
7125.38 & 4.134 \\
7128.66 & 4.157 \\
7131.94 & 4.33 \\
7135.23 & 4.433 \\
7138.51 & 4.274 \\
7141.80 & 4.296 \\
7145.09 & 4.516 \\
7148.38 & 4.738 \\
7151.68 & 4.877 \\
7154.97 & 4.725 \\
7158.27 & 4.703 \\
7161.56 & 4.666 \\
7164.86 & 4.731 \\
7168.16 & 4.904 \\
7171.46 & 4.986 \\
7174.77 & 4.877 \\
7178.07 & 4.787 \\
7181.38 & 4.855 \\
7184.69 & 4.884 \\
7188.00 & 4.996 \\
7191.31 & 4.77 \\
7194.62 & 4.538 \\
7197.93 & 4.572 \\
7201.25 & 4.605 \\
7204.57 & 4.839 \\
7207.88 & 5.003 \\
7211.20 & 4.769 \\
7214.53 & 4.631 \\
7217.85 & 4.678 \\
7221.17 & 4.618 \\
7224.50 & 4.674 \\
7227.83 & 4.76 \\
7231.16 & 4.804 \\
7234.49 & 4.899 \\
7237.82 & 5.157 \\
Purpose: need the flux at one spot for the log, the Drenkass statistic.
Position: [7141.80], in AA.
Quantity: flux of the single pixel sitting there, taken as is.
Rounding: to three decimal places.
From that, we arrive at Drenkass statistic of 4.296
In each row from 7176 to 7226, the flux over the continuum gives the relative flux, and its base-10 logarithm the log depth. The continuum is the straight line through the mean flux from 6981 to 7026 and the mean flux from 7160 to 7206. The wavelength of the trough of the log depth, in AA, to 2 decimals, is 7221.17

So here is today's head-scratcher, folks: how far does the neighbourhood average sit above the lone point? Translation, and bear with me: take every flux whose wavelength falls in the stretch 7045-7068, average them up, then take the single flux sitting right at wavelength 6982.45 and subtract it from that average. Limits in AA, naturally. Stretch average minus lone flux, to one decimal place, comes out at 0.1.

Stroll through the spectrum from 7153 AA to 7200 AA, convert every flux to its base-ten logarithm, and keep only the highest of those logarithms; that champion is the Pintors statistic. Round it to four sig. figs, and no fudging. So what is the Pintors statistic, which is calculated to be 0.6986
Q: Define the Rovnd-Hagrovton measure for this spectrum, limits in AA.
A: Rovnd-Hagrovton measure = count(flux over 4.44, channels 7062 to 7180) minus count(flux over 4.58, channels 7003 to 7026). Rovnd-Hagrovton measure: 24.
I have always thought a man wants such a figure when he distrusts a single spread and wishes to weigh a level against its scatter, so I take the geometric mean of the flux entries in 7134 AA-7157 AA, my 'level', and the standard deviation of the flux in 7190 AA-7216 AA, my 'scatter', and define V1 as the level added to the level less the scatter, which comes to 8.9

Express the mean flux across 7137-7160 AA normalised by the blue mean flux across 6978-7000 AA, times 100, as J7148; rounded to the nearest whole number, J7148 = 108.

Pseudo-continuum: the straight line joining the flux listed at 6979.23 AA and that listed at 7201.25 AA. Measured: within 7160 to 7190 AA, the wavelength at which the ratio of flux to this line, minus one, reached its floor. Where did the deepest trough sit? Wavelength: 7161.56 AA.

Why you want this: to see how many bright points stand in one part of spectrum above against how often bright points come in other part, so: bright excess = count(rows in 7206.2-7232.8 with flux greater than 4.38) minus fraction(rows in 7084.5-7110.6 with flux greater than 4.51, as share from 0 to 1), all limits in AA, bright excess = 7.4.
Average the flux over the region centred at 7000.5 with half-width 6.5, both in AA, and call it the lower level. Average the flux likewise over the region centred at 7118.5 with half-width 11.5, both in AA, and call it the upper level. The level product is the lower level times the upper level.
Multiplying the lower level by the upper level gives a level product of 16.6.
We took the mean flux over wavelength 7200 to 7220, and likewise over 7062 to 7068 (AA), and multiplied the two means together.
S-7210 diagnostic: 20.9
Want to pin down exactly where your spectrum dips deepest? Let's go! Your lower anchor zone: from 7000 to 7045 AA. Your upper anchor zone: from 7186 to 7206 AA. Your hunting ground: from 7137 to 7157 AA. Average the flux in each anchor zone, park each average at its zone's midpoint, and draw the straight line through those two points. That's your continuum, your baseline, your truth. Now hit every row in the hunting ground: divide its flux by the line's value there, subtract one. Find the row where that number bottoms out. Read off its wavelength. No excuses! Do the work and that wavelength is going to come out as 7138.51 AA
